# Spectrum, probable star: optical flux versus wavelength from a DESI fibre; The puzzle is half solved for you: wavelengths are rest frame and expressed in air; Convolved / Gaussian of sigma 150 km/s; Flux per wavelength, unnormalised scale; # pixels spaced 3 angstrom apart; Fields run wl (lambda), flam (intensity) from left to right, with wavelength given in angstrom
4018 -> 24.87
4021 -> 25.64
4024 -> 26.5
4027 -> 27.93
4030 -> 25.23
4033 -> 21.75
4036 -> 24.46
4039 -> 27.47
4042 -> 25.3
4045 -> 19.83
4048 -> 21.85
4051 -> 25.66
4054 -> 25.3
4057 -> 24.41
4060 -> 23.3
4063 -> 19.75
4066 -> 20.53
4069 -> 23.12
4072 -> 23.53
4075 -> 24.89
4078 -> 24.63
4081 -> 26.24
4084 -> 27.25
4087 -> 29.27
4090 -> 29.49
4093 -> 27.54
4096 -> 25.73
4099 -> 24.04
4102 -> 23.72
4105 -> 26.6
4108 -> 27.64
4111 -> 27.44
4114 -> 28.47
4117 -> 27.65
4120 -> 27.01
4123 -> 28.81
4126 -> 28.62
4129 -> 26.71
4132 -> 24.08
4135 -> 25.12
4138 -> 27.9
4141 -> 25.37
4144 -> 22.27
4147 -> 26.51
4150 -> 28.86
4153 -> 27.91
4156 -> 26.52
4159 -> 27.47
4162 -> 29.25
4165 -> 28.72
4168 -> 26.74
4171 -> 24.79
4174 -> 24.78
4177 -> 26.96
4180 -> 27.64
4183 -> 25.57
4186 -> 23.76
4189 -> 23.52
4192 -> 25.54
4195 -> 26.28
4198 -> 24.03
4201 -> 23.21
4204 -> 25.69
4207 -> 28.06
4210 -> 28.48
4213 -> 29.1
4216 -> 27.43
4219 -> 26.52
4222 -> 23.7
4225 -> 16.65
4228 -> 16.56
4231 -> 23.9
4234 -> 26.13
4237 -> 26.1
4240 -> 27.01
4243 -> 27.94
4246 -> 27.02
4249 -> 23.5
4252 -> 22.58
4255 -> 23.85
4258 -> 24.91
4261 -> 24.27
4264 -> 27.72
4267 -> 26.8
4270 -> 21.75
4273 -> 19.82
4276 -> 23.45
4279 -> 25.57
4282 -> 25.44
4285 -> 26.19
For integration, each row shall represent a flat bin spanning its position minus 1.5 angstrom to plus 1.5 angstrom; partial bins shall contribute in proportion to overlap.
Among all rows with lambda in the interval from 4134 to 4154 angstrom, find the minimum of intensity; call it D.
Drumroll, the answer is 22.27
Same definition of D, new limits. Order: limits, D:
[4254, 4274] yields 19.82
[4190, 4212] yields 23.21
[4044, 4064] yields 19.75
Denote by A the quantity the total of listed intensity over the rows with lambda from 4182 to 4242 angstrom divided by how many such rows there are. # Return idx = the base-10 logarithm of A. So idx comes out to 1.40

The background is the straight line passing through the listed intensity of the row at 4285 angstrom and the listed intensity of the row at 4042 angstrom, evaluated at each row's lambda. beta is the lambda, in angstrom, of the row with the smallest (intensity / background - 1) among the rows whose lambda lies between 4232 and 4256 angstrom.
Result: 4252 angstrom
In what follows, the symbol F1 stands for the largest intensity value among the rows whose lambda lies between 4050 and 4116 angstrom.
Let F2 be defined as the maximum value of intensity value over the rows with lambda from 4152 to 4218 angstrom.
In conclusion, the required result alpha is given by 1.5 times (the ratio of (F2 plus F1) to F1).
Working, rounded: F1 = 29.49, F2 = 29.25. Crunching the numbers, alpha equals 2.99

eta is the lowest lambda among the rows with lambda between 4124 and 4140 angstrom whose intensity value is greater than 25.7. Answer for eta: 4126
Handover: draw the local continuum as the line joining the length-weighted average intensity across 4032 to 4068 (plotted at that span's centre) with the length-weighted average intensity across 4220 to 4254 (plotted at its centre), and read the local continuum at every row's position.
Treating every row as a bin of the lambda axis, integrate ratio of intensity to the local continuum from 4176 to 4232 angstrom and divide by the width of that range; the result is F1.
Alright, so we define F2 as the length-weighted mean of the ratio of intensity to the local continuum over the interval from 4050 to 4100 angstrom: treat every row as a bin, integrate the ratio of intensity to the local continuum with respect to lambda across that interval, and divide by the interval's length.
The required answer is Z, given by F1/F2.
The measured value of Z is 0.98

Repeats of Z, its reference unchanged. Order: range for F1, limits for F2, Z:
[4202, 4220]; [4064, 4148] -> 1.04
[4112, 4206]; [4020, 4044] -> 1.02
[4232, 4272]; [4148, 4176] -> 0.92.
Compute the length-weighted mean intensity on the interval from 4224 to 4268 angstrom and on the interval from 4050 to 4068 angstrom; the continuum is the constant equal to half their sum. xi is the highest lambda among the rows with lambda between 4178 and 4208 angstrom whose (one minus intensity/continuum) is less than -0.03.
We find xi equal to 4207 angstrom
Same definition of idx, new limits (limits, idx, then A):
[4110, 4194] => 1.42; 26.6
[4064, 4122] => 1.42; 26.0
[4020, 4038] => 1.40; 25.3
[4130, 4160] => 1.42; 26.2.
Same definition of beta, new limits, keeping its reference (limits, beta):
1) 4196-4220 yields 4201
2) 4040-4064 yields 4063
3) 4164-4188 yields 4186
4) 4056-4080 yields 4063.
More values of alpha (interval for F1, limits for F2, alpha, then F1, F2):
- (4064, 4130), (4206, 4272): 2.98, 29.49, 29.1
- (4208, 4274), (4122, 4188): 3.01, 29.1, 29.25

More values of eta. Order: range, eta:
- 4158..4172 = 4159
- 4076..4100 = 4081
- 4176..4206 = 4177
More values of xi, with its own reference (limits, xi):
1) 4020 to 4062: 4054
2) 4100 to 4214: 4213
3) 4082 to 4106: 4105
